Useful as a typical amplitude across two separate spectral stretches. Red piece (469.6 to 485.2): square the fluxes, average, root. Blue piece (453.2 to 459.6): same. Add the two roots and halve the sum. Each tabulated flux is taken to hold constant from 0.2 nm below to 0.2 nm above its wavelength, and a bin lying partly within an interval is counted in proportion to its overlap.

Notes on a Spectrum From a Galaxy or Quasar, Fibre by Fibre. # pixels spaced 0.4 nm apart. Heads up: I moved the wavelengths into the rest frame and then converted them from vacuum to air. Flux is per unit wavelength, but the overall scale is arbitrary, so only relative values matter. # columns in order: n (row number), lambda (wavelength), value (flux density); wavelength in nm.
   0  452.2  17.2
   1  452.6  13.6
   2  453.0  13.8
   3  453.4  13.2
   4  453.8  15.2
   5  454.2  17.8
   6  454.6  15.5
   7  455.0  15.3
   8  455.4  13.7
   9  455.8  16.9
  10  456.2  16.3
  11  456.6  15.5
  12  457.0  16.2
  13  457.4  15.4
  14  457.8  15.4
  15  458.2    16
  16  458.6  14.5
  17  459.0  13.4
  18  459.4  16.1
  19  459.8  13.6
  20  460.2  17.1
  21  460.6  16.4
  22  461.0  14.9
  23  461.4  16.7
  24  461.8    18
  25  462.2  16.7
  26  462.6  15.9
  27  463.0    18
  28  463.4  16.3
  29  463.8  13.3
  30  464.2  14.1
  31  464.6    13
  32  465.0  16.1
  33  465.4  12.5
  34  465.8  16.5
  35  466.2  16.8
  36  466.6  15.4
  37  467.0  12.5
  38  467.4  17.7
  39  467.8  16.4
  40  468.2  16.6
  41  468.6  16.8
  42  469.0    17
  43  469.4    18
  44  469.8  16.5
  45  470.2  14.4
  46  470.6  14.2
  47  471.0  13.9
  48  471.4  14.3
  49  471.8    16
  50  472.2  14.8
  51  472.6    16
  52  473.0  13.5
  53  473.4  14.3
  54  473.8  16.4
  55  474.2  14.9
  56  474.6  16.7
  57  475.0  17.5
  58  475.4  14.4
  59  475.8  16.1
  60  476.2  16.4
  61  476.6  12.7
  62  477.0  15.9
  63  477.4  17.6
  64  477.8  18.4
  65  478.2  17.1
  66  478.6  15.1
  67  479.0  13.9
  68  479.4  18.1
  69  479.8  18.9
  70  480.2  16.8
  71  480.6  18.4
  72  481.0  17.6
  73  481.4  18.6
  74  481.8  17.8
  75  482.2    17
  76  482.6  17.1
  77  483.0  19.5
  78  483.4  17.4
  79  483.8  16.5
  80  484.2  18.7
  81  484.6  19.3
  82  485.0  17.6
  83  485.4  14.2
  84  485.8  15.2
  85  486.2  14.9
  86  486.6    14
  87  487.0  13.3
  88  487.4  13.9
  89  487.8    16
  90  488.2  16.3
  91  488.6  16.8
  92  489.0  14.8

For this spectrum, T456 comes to 16.0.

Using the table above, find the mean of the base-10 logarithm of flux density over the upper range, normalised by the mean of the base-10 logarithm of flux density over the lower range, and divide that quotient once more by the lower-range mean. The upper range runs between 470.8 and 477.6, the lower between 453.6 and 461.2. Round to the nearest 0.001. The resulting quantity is 0.837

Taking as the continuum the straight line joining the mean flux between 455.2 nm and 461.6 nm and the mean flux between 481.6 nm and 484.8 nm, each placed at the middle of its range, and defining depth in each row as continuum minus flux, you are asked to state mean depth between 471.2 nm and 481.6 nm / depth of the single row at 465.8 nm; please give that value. -3.9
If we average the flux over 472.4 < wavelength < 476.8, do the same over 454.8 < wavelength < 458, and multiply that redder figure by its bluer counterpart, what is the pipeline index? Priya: 239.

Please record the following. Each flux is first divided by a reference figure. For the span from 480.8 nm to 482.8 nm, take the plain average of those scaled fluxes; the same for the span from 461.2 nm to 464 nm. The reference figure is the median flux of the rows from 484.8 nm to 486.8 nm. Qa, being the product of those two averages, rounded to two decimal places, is 1.30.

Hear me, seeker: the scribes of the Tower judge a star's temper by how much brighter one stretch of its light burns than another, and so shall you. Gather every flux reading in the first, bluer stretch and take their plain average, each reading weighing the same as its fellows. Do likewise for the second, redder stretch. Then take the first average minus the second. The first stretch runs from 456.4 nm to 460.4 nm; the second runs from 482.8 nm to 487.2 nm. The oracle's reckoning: -1.1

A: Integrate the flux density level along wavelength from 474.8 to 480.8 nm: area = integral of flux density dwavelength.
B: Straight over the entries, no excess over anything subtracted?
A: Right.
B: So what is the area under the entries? 99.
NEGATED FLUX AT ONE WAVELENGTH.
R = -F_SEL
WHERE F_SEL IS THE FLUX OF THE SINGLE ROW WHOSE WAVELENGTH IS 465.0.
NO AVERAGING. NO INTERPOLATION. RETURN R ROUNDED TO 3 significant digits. -16.1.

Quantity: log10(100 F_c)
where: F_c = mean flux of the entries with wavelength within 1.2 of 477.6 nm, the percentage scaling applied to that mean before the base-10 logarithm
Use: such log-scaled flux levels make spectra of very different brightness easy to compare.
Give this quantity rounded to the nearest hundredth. 3.21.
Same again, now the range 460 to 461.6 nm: 3.21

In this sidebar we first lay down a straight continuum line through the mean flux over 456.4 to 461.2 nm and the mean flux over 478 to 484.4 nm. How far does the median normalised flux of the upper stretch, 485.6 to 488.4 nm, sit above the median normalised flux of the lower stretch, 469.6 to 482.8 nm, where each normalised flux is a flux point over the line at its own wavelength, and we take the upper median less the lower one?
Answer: -0.133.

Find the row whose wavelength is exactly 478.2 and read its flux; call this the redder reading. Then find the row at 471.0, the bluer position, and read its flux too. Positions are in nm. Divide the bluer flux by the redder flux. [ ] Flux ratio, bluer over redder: 0.81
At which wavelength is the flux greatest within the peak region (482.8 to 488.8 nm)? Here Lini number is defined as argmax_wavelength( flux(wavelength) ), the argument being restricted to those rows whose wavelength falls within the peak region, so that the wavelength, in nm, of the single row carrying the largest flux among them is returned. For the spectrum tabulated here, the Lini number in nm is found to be 483.0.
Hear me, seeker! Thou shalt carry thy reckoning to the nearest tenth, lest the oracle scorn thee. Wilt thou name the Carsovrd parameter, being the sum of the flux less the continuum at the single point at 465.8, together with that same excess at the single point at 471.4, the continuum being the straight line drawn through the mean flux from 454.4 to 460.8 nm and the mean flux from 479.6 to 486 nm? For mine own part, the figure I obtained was -1.9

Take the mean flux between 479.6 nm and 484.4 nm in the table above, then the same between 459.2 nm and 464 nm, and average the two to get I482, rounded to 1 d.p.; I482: 17.0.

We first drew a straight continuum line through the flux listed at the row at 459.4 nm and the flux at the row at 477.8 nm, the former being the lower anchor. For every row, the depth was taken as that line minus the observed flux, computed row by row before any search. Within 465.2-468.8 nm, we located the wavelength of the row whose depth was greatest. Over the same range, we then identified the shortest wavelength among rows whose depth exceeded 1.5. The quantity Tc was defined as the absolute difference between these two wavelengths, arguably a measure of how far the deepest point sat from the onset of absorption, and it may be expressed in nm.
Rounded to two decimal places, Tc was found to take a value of 1.60 nm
